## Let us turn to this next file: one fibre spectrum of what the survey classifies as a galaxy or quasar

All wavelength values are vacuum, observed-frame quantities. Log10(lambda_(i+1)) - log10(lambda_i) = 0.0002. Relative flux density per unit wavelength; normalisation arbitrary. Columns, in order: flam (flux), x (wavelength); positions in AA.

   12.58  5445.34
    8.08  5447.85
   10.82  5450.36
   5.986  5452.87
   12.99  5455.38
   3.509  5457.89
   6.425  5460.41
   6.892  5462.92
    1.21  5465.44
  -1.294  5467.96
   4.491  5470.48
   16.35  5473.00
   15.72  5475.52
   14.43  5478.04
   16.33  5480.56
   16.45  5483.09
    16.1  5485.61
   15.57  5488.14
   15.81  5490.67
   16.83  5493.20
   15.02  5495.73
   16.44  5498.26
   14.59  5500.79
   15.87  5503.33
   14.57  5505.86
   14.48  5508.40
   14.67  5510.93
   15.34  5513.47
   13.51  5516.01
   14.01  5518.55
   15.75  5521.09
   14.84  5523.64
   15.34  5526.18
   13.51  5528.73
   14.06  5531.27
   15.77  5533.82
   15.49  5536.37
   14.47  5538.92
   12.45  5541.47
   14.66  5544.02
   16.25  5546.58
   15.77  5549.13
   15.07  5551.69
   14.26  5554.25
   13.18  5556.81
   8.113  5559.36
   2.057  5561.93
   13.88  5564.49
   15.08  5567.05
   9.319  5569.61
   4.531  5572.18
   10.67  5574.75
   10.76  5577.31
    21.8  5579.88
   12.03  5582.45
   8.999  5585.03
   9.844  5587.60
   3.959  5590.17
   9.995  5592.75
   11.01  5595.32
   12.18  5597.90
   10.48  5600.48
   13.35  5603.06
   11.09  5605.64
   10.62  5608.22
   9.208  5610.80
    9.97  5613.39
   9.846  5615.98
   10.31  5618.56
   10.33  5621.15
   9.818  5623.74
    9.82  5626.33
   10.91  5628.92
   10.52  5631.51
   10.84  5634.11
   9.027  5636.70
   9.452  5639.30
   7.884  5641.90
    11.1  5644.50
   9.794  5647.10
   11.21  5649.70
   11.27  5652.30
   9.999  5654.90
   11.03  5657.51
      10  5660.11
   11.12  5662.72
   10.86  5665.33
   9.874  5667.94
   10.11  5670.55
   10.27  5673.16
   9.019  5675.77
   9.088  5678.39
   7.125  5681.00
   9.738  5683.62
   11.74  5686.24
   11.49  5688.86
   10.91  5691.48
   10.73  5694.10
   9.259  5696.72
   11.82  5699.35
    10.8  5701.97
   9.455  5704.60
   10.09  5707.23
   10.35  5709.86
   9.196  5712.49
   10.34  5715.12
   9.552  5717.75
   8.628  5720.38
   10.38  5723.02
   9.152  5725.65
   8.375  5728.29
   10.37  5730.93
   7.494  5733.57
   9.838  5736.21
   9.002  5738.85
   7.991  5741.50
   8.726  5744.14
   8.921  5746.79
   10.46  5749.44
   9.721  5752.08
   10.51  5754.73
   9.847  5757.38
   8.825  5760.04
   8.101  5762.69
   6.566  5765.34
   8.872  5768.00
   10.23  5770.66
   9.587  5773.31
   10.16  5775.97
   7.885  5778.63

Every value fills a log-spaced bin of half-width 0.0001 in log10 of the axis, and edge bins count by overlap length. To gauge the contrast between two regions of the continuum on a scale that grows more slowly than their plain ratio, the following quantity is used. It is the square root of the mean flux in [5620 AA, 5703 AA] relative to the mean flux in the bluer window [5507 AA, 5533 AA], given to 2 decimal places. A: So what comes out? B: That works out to 0.84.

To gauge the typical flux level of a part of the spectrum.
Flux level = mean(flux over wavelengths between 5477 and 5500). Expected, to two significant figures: 16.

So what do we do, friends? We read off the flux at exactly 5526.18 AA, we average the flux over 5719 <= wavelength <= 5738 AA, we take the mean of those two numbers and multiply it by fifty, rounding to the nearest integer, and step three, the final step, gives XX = 613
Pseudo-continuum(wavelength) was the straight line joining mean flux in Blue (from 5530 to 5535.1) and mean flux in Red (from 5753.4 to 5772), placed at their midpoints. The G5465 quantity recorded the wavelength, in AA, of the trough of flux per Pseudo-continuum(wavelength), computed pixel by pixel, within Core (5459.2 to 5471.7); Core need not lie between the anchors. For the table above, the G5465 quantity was 5467.96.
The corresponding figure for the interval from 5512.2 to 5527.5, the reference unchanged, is 5516.01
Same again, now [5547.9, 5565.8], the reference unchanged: 5561.93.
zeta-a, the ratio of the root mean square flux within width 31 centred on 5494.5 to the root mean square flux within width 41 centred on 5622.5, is 1.53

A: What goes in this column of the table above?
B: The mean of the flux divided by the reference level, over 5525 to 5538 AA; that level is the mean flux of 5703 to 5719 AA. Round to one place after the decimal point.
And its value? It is 1.5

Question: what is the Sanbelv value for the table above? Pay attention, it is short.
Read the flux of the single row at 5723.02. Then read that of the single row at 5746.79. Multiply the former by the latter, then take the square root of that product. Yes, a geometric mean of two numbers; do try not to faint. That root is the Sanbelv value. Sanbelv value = 9.6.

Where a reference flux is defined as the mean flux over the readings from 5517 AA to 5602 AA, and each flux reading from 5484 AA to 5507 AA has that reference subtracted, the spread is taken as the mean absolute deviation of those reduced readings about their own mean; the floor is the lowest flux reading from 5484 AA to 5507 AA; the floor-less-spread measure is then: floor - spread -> 14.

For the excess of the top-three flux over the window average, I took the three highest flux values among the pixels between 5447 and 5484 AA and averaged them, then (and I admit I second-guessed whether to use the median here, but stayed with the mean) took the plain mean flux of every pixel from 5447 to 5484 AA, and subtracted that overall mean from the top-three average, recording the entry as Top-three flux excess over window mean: 7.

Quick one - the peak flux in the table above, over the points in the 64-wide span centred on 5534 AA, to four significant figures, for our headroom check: 16.25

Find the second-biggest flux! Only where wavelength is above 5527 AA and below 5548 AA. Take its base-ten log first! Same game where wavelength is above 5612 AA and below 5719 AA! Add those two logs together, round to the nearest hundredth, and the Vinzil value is 2.27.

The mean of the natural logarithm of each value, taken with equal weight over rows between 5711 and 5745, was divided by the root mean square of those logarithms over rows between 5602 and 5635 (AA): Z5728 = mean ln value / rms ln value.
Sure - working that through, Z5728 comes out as 0.94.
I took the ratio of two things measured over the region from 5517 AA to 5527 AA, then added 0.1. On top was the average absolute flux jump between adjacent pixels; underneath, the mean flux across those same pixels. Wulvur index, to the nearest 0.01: 0.17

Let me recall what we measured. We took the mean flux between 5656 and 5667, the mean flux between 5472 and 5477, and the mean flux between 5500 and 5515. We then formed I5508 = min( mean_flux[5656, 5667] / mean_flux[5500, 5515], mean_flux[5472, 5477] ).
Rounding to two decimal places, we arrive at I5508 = 0.72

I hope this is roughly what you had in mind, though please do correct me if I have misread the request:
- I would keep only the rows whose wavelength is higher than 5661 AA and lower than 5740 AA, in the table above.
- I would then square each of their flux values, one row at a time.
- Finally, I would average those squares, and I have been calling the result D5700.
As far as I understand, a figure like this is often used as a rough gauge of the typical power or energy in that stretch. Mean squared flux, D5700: 99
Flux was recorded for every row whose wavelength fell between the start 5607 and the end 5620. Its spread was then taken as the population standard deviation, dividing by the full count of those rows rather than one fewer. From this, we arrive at 0.5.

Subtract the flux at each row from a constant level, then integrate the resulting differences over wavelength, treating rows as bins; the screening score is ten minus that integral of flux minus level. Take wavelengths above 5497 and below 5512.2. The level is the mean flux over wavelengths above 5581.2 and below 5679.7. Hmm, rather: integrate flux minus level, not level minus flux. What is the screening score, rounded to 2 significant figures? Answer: -65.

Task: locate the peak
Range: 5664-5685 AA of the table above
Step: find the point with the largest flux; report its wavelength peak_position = 5665.33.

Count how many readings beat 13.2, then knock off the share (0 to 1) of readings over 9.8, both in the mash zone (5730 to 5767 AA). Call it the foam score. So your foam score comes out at -0.4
